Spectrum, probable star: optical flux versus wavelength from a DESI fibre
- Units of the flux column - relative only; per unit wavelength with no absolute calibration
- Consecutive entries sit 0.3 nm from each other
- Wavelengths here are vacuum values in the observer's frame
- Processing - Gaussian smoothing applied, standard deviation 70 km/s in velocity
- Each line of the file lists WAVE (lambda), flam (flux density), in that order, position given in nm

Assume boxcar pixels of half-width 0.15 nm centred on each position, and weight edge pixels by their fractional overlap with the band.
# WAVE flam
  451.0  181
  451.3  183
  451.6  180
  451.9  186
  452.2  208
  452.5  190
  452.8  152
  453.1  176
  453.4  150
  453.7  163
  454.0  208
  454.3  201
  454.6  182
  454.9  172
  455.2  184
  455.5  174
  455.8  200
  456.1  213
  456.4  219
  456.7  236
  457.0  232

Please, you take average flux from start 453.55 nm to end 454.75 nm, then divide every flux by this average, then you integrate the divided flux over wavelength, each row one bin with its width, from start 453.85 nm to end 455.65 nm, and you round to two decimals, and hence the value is 1.78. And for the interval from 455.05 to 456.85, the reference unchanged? 1.95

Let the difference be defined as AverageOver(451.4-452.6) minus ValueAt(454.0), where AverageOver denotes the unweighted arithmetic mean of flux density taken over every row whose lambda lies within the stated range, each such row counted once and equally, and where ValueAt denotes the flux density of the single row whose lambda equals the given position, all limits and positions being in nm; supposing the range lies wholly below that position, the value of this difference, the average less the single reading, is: -17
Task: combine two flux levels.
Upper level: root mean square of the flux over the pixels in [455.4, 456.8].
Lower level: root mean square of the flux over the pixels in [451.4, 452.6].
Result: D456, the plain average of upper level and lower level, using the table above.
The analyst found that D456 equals 200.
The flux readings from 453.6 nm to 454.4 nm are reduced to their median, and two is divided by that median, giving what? 0.0100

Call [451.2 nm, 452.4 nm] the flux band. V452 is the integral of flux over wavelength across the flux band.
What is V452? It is 227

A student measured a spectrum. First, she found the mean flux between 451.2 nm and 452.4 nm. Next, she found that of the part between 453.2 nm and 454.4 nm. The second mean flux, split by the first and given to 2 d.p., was 0.95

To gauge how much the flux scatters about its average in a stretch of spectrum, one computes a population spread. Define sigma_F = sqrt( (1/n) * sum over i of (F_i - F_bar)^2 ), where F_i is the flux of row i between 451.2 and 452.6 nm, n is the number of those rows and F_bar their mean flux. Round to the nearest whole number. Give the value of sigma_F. 10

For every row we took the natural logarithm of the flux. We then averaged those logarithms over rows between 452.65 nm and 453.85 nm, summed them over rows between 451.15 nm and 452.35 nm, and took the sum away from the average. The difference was -15.9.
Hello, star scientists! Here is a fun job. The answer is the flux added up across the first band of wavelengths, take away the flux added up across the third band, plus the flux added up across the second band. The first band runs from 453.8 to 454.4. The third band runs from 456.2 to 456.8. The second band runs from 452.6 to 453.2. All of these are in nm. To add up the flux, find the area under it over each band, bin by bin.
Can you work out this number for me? 85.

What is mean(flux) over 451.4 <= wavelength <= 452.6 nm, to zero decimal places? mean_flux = 191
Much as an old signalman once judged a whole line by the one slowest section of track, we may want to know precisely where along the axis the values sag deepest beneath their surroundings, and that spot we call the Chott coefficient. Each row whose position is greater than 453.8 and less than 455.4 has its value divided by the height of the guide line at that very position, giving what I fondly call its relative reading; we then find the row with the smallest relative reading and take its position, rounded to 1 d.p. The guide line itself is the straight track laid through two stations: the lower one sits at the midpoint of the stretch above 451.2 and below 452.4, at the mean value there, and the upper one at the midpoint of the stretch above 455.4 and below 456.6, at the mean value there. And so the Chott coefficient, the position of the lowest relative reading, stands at 454.9 nm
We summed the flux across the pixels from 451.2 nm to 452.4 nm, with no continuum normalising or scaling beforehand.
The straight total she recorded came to 757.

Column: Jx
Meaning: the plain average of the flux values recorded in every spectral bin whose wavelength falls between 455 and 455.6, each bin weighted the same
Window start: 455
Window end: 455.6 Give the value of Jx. 179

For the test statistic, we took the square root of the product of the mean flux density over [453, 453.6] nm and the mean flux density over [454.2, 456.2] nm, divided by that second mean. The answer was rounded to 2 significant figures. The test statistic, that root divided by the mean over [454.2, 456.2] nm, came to 0.93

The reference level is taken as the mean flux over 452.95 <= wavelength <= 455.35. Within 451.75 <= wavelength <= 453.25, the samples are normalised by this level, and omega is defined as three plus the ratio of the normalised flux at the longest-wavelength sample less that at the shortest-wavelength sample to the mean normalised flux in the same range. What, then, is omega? 2.95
